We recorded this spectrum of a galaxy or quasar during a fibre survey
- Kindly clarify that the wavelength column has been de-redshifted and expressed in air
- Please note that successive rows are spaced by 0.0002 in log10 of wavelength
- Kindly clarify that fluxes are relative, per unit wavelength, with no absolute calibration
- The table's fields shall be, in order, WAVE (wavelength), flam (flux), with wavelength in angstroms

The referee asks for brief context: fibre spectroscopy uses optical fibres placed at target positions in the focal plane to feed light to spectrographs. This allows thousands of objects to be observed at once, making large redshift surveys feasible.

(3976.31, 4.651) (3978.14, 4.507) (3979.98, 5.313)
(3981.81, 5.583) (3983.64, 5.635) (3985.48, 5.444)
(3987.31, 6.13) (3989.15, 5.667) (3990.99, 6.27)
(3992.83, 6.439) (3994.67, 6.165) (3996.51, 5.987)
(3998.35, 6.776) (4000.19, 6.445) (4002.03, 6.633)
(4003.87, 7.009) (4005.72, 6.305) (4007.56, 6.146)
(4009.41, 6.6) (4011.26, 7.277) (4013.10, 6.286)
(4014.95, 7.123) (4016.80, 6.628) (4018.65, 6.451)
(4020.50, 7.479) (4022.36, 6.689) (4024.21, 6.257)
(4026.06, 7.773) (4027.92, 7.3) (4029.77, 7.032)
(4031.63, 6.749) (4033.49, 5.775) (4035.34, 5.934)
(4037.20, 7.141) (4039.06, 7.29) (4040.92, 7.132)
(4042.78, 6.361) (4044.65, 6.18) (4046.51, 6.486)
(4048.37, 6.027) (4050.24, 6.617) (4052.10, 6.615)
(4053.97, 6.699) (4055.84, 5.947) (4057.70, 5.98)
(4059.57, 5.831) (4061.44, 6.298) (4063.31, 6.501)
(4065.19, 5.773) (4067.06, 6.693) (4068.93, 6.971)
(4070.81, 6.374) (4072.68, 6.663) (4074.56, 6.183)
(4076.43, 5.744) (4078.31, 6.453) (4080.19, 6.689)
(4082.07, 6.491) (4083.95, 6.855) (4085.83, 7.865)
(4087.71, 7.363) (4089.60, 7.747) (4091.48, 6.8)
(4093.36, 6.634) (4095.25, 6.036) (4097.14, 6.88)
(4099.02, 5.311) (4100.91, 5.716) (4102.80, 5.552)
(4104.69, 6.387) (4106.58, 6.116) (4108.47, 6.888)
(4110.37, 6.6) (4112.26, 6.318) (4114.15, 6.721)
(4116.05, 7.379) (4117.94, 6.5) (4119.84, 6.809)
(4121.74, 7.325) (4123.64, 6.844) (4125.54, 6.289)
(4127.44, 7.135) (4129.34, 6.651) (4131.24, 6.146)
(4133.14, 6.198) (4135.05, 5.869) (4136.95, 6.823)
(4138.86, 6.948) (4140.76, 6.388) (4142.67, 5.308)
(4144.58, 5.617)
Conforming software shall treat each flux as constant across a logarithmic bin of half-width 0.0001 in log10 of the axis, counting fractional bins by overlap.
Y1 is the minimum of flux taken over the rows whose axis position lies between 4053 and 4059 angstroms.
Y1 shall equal 5.947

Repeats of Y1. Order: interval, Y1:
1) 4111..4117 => 6.318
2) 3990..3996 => 6.165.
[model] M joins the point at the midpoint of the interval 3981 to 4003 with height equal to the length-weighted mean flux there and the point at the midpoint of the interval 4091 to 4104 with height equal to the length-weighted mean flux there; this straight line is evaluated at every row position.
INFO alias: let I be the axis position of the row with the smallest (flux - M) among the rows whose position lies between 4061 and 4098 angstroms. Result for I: 4076.43 angstroms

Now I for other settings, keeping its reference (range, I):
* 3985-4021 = 3985.48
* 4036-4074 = 4065.19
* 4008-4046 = 4033.49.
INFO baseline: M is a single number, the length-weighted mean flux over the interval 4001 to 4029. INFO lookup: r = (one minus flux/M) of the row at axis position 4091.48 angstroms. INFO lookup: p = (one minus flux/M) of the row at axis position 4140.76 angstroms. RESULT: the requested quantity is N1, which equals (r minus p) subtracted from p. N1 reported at 0.12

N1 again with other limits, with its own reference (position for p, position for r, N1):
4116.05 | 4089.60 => -0.03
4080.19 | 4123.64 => 0.04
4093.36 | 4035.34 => -0.08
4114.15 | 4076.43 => -0.13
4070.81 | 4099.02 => -0.09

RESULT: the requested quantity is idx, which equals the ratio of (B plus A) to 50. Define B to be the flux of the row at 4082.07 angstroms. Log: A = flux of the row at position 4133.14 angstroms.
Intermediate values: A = 6.198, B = 6.491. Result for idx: 0.254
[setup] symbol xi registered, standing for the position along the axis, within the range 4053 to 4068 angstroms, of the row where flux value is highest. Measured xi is 4053.97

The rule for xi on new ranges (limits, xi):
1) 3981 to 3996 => 3992.83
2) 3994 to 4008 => 4003.87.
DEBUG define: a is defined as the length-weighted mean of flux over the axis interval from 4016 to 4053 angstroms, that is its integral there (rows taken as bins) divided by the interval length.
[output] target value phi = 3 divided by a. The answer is 0.448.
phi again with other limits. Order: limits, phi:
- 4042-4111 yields 0.466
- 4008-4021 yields 0.442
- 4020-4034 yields 0.435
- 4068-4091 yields 0.442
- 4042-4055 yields 0.467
